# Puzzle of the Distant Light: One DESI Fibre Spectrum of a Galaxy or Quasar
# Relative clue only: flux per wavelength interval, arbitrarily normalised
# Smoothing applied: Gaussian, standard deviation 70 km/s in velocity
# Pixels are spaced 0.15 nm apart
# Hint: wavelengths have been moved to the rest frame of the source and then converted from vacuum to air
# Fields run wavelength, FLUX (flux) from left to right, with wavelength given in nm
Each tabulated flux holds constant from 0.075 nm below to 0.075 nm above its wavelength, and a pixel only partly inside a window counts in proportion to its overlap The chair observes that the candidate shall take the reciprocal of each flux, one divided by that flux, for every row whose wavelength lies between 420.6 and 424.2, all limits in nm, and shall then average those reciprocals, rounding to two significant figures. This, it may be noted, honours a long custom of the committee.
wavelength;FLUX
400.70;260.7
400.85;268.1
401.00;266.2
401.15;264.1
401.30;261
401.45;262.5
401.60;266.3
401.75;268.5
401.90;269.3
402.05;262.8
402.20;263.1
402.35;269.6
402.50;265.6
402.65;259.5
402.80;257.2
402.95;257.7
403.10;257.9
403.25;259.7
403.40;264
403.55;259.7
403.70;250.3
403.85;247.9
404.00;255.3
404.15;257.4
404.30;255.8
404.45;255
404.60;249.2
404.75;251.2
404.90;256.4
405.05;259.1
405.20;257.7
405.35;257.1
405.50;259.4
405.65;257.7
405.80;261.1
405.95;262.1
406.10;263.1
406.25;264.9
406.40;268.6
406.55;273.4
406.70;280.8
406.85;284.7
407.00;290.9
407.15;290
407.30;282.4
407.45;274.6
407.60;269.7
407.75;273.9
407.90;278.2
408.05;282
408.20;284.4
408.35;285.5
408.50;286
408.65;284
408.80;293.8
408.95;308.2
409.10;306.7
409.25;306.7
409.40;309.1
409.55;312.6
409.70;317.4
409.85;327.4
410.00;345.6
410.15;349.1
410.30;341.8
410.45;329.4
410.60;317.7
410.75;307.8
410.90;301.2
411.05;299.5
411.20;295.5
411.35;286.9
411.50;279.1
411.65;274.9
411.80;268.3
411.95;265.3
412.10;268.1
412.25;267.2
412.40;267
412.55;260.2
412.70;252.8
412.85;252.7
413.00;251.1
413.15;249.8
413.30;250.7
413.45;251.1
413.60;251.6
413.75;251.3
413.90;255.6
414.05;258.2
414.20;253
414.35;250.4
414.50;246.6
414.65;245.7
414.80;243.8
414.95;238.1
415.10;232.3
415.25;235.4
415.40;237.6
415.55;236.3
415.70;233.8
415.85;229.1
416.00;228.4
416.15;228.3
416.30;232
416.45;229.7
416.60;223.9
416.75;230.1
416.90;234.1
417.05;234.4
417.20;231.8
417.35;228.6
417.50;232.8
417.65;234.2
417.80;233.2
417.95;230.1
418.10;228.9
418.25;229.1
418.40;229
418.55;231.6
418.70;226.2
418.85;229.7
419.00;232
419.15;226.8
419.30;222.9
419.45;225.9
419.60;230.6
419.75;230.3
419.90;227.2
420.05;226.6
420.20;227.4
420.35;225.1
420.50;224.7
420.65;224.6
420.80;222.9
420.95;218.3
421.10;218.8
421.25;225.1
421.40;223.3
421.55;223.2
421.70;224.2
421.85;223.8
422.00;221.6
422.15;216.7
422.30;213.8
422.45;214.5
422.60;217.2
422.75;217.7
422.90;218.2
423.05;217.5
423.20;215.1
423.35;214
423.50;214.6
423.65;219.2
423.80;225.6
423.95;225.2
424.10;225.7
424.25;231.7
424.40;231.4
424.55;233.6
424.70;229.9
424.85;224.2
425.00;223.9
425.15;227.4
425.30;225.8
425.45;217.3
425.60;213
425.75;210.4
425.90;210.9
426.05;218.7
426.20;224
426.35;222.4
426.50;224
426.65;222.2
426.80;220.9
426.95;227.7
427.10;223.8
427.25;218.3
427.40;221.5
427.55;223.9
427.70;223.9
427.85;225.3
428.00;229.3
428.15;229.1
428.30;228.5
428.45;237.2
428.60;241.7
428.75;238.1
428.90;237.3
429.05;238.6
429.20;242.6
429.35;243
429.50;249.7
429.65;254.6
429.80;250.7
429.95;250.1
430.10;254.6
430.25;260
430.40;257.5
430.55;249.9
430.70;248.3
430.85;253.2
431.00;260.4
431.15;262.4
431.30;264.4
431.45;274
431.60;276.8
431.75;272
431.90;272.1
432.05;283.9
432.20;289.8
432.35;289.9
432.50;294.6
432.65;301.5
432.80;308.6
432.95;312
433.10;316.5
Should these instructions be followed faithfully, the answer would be 0.0045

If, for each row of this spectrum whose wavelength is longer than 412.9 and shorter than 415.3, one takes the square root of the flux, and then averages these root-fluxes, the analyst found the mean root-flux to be 15.7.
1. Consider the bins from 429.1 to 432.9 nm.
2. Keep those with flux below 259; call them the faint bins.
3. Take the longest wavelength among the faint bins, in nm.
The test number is 430.85 nm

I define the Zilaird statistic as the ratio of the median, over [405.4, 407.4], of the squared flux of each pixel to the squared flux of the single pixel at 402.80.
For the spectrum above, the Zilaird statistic 1.1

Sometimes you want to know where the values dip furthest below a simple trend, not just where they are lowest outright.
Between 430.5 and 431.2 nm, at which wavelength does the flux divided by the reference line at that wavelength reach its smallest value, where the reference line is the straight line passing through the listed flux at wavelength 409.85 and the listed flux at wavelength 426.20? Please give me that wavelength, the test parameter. 430.70 nm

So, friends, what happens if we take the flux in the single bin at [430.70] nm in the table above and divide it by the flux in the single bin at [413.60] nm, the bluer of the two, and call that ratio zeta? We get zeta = 0.99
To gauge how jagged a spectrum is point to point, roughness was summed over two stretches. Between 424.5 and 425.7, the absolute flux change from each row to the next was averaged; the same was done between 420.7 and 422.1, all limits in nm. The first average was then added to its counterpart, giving 6.1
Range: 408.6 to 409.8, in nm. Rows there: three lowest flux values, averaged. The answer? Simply 295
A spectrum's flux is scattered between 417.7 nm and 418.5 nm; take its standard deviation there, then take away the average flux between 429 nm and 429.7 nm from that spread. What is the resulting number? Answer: -244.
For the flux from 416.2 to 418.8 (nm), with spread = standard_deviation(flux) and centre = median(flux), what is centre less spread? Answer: 227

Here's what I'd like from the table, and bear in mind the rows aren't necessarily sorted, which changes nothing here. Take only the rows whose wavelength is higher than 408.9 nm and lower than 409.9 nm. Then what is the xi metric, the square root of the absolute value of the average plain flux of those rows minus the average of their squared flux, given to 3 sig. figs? 312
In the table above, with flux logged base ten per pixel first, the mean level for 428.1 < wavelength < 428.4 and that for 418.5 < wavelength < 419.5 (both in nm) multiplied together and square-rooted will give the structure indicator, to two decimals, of 2.36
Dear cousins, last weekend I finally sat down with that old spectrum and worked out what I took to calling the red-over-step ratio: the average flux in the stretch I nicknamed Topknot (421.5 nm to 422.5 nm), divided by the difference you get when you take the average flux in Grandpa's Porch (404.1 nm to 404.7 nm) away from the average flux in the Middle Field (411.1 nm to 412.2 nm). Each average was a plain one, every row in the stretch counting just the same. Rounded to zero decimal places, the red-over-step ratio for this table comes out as 10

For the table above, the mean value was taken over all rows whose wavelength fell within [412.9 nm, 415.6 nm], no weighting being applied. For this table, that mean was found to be 247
